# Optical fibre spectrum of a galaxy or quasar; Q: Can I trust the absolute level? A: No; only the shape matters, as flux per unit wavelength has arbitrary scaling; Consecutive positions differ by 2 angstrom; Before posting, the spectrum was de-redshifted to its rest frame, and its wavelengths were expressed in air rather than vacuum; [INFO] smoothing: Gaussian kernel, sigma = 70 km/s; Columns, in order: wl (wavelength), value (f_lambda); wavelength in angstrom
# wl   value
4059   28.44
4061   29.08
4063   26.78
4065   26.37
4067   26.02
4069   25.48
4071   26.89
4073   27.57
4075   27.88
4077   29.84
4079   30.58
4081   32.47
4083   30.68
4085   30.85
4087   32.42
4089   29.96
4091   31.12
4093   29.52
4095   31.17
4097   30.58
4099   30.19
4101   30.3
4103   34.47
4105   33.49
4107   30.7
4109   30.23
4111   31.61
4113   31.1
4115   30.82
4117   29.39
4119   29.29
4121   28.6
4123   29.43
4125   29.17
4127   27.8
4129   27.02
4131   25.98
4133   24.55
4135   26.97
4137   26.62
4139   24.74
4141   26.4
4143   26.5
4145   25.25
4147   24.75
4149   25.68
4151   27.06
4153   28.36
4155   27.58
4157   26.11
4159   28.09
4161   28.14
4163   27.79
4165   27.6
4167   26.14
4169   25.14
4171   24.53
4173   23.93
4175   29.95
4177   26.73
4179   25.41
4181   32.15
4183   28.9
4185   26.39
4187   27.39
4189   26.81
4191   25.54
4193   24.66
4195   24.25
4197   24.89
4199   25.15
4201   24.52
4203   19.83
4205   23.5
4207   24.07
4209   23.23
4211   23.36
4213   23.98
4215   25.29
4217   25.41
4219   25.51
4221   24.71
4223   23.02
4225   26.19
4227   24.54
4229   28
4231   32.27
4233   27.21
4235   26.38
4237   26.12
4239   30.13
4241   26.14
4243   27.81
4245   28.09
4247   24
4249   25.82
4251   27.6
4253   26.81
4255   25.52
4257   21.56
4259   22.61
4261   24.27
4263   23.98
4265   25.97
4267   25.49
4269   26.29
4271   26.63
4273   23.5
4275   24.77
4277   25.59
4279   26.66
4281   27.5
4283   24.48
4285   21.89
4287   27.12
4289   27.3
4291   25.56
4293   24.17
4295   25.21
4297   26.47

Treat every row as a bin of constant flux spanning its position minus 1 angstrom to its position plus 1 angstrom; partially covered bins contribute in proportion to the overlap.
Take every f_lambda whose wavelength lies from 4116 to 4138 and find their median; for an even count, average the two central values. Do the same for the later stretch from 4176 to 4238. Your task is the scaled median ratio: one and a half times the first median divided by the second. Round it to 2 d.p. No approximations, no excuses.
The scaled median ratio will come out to 1.64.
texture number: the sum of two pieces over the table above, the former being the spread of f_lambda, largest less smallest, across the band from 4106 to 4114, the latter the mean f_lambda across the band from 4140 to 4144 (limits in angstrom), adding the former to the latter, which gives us 27.8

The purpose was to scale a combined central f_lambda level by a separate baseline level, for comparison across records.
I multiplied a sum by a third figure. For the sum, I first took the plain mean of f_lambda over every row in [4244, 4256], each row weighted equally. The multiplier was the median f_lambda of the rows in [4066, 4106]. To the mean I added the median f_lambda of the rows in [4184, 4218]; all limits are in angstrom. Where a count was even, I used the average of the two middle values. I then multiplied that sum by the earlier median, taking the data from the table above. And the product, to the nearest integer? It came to 1551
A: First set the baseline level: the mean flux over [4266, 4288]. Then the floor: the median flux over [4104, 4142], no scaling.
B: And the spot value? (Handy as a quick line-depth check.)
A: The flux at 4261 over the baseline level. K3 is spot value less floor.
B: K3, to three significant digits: -28.2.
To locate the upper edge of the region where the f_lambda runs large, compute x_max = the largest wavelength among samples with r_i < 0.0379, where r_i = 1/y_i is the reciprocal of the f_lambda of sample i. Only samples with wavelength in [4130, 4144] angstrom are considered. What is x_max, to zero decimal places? 4143 angstrom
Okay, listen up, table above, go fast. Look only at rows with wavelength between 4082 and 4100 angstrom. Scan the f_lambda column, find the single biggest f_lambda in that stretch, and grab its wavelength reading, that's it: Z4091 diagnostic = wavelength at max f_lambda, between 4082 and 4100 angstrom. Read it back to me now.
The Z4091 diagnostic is 4087 angstrom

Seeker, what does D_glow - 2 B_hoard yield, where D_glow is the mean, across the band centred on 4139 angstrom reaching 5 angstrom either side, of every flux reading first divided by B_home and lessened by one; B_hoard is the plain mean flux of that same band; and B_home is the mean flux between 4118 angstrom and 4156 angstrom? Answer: -52.5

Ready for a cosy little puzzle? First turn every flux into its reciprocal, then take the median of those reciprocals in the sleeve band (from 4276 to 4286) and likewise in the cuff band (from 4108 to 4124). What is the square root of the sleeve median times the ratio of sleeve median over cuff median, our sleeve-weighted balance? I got 0.213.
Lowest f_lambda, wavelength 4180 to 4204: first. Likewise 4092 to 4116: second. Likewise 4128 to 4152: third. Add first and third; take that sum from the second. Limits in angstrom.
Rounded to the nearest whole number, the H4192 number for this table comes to -15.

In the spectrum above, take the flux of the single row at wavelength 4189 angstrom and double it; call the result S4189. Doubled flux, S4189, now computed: 54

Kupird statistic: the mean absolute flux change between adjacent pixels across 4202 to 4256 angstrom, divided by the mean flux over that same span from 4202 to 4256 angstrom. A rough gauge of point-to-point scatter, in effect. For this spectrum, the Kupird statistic 0.072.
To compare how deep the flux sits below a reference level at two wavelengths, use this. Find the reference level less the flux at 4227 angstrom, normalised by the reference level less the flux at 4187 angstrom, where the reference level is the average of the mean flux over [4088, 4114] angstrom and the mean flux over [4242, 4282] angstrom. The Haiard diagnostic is 4.1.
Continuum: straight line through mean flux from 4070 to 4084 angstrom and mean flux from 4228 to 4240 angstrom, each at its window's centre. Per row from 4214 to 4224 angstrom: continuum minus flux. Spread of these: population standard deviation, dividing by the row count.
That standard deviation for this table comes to 0.91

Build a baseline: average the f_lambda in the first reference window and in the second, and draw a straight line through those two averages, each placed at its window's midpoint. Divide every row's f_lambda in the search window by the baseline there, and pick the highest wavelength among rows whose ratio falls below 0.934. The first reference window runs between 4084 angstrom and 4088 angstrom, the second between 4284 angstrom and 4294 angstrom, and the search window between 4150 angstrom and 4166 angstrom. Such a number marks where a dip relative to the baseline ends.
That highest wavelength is 4157 angstrom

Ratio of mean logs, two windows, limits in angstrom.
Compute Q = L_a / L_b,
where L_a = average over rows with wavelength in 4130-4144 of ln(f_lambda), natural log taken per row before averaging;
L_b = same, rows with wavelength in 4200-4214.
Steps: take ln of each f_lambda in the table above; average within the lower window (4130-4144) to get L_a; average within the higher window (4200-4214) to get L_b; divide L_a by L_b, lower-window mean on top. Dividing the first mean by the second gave 1.04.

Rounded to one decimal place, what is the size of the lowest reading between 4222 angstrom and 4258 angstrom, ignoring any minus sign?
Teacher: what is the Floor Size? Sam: 21.6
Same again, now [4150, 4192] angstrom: 23.9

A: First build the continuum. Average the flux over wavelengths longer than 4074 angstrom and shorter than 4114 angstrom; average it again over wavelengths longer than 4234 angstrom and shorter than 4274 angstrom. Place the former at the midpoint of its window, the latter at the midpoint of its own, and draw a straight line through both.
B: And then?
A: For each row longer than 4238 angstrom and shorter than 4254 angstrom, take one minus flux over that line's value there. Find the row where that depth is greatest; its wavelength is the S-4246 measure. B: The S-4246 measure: 4247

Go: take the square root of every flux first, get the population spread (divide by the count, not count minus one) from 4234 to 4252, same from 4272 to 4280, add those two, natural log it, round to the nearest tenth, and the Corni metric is -1.3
